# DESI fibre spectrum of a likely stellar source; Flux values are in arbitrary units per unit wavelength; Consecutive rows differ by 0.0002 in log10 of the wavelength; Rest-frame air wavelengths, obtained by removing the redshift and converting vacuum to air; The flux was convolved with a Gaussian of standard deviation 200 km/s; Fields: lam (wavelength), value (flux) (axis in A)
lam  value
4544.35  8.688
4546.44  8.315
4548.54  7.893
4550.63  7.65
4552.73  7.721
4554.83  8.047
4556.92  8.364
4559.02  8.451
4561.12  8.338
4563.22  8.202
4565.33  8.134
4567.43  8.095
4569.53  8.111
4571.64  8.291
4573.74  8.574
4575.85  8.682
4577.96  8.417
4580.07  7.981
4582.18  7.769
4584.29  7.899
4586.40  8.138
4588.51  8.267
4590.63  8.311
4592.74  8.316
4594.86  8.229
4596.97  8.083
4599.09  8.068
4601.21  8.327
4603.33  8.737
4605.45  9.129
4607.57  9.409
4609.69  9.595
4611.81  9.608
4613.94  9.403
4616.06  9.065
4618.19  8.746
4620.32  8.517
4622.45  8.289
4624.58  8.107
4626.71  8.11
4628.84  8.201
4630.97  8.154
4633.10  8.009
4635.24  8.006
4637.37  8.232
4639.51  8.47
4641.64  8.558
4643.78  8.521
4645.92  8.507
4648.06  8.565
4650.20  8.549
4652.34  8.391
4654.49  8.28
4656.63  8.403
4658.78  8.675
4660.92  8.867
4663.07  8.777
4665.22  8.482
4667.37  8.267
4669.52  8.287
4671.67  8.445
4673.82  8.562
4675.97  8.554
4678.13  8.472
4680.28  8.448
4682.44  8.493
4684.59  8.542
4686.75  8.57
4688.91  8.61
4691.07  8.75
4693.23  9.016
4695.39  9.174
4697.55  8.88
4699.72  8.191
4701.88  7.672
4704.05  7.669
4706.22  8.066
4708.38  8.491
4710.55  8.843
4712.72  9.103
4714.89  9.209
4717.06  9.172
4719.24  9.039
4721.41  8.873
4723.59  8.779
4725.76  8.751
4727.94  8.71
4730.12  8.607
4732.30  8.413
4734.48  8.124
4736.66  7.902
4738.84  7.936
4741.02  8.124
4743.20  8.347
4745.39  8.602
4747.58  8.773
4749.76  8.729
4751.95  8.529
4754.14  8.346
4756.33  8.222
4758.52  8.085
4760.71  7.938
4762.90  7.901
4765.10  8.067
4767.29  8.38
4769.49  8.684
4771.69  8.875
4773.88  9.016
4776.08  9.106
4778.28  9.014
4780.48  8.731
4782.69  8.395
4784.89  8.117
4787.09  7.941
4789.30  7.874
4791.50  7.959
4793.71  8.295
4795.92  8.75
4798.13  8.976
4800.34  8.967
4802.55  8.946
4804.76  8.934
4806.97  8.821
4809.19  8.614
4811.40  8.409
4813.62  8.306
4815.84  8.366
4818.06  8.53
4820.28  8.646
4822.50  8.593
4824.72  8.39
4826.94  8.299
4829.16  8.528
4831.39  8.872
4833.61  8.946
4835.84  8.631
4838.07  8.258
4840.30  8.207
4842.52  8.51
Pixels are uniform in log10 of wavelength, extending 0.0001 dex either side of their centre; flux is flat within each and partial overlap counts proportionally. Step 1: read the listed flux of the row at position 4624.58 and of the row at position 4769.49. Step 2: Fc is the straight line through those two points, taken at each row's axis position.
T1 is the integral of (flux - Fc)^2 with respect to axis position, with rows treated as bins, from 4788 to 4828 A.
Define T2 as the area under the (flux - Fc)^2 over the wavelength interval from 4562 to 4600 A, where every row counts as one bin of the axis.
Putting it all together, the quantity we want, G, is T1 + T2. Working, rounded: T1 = 8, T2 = 5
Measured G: 12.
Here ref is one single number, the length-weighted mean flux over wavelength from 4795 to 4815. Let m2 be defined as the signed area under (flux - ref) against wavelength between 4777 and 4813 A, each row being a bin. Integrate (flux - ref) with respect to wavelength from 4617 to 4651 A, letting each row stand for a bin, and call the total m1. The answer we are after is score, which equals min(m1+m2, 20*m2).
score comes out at -140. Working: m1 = -13.4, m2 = -7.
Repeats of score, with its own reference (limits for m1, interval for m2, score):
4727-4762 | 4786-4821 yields -155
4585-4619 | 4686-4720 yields -61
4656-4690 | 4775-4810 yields -106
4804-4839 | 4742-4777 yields -189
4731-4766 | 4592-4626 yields -18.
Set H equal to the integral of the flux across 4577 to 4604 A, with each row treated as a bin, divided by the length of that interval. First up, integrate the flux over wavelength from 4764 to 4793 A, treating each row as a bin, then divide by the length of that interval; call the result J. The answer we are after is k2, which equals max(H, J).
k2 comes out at 8.47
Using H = 8.19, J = 8.47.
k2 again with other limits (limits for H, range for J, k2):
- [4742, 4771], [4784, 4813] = 8.51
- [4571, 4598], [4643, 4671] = 8.50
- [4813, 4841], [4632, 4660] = 8.51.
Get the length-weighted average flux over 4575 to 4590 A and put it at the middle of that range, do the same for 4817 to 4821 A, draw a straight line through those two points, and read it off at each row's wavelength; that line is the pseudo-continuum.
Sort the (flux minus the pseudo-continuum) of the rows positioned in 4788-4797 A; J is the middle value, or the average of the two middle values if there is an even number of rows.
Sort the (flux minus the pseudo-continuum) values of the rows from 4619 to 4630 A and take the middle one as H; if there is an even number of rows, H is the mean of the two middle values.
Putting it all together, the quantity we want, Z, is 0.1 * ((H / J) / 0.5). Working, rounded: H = -0.04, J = -0.41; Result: 0.02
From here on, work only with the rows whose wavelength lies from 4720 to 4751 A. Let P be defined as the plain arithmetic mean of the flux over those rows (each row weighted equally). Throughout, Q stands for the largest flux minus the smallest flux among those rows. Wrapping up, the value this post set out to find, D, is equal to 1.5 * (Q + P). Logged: 14.2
